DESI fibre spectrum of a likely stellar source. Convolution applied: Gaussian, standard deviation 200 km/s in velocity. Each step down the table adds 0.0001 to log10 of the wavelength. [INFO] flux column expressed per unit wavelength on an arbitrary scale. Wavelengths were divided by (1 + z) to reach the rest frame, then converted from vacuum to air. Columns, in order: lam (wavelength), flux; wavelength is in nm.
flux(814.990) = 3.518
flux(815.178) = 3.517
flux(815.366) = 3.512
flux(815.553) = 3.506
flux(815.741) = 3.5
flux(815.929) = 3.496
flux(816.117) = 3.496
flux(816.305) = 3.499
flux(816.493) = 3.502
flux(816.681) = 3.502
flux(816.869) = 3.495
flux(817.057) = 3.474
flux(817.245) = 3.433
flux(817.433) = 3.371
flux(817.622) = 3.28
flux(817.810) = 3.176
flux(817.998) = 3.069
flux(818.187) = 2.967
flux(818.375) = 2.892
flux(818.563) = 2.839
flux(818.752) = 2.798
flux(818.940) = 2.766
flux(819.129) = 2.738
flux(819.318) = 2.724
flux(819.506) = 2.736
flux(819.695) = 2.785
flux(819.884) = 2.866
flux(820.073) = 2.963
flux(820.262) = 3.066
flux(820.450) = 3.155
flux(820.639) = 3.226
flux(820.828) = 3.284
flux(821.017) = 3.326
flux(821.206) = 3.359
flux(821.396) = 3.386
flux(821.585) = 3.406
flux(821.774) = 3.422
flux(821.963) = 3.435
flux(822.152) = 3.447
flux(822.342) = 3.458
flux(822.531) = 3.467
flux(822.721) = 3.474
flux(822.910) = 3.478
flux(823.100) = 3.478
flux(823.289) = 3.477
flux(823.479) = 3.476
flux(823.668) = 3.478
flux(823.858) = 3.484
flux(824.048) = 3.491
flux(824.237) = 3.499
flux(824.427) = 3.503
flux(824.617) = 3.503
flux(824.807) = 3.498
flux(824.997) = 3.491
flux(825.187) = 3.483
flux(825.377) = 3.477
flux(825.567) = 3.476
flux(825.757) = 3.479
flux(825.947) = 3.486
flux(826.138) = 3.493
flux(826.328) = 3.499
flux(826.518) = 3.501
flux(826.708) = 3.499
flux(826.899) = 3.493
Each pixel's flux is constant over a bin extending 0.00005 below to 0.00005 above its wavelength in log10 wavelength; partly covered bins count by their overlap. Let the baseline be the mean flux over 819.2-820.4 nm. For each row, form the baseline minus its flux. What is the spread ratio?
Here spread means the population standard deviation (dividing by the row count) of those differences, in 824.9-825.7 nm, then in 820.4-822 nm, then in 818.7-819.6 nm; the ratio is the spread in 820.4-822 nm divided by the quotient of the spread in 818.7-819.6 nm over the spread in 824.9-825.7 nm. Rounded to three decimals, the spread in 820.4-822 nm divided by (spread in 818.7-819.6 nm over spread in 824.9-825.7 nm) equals 0.020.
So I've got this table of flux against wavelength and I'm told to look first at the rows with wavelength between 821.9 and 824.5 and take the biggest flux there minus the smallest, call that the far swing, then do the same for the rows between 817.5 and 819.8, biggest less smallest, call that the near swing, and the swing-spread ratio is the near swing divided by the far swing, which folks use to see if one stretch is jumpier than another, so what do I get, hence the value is 8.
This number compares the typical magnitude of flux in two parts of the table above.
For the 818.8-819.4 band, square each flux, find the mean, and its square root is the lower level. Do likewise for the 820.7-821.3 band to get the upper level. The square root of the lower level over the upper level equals 0.91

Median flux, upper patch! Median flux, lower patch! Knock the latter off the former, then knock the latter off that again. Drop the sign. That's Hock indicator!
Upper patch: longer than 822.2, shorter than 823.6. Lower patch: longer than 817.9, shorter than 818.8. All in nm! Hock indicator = 2.3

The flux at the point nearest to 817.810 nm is 3.176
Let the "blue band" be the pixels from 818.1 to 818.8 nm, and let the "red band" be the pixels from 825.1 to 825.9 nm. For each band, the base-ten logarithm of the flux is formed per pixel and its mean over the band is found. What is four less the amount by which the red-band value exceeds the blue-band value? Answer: 3.92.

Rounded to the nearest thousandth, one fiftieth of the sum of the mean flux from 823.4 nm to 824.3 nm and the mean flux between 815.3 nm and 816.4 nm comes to 0.140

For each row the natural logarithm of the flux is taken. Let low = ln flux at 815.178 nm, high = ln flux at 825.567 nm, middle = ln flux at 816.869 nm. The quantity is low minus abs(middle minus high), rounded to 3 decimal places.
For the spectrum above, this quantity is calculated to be 1.252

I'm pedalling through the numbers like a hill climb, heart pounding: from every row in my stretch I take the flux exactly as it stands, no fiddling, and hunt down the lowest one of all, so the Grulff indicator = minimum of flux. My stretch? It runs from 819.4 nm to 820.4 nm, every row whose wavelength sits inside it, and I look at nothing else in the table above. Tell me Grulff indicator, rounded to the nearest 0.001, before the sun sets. 2.736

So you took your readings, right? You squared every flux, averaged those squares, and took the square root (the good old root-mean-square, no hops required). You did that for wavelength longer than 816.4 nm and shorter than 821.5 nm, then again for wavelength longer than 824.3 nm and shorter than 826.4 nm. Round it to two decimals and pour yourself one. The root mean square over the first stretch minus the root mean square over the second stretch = -0.36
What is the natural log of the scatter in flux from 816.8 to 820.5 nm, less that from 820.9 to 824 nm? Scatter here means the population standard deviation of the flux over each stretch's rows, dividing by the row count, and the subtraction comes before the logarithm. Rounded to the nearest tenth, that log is -1.6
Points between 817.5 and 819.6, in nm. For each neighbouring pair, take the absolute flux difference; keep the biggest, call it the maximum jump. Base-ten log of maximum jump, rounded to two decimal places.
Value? -0.97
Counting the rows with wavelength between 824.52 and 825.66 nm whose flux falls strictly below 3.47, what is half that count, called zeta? 0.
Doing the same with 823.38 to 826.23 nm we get 0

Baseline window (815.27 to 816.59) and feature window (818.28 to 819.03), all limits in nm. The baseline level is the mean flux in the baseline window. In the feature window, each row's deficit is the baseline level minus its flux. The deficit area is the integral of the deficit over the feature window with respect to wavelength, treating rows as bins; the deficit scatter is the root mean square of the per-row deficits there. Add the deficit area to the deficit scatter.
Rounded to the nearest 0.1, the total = 1.2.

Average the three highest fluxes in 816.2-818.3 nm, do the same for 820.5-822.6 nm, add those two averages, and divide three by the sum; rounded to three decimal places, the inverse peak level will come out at 0.431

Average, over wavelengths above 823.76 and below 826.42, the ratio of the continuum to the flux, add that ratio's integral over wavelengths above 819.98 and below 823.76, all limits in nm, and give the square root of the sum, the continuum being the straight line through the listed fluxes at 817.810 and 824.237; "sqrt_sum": 2.20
